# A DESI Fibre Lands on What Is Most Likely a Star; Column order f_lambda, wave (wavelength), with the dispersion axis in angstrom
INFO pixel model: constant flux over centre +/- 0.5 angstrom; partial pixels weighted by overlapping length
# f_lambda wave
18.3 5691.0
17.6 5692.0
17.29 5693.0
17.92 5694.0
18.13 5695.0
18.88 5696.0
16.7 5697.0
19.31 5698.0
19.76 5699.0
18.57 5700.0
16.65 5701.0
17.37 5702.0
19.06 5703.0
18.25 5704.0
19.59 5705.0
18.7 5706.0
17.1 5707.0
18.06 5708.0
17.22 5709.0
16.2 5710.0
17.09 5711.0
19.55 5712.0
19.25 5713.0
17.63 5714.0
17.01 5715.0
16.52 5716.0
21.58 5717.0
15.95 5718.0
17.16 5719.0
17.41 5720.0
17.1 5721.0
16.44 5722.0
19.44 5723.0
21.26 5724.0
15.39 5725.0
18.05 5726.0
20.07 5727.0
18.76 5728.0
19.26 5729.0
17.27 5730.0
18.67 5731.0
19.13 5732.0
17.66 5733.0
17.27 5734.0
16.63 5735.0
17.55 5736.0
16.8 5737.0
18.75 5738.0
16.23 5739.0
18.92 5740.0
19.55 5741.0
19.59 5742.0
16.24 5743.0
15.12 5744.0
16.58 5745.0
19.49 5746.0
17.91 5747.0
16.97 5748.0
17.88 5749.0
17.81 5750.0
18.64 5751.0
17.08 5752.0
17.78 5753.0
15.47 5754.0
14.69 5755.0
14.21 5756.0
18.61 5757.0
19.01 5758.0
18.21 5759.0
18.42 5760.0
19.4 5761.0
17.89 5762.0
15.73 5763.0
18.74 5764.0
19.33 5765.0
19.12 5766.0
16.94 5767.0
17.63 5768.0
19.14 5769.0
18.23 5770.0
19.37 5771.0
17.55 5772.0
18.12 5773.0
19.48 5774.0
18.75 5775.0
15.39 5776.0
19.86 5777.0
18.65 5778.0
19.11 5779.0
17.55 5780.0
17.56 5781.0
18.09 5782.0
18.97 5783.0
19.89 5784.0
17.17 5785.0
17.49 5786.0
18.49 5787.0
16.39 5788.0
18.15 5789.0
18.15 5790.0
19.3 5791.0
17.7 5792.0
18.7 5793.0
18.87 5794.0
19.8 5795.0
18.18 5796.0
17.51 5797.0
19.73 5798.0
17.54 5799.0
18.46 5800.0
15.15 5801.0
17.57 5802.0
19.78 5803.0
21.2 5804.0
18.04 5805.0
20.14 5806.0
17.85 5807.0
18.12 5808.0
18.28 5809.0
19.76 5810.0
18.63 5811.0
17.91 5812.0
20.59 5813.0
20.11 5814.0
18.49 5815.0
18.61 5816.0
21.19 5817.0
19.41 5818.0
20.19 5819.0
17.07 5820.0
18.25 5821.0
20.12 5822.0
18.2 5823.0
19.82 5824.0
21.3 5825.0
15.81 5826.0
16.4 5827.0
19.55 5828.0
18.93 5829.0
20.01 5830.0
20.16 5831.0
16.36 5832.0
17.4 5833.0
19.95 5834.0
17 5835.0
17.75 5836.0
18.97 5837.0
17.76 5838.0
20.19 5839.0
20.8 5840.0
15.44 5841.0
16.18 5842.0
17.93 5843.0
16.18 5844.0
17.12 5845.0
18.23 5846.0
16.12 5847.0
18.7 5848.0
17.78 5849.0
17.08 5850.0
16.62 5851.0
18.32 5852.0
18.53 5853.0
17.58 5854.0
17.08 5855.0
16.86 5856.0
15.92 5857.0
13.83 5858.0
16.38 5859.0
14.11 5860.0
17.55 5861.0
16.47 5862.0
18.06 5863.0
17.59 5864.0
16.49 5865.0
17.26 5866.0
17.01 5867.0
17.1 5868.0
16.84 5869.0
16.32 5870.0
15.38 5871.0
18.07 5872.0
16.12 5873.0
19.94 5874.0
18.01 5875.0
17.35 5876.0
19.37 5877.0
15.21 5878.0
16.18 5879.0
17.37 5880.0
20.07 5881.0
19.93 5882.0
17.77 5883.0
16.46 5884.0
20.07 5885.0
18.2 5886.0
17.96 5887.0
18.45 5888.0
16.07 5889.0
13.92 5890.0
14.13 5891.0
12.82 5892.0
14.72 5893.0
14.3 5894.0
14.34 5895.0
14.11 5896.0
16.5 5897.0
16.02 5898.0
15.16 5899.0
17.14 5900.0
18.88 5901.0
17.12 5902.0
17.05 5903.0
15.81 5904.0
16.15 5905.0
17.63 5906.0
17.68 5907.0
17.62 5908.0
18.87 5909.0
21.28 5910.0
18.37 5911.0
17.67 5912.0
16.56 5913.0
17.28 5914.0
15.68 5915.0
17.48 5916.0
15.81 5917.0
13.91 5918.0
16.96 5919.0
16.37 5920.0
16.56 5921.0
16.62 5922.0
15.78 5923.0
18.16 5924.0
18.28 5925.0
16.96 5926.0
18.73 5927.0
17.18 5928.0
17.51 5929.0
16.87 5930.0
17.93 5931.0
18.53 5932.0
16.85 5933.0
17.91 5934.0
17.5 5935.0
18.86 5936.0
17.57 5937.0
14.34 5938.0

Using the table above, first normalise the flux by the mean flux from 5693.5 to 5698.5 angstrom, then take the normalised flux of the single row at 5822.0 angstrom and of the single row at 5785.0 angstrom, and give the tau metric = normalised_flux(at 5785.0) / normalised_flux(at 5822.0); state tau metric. 0.85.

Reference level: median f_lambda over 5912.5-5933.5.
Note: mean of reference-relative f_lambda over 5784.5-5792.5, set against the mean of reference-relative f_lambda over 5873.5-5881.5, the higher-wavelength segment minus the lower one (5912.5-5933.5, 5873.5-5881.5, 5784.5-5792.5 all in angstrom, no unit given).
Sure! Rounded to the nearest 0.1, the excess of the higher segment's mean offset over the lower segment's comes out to 0.1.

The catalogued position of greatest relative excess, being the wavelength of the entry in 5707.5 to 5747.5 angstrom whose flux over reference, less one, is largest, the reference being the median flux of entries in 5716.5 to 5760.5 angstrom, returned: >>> 5717.0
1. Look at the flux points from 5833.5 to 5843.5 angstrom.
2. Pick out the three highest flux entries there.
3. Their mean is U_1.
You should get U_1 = 20.3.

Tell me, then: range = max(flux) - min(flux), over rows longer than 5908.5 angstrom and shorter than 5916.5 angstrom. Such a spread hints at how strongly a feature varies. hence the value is 5.6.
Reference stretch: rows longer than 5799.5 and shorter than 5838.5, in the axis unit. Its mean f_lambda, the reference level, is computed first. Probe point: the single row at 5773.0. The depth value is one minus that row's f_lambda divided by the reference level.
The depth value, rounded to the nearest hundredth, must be 0.03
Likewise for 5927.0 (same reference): 0.00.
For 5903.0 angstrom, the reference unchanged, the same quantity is 0.09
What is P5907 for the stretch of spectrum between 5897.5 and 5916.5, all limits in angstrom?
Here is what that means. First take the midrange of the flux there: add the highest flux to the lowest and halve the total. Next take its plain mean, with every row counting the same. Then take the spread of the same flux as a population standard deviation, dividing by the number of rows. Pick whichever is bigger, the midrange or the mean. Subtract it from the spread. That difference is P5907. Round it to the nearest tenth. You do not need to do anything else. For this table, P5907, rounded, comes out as -16.9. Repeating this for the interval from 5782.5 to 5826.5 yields -17.3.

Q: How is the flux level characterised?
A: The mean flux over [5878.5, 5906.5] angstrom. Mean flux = 16.58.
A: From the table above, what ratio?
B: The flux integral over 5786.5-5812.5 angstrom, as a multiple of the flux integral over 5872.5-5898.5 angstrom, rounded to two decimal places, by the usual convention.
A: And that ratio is 1.10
